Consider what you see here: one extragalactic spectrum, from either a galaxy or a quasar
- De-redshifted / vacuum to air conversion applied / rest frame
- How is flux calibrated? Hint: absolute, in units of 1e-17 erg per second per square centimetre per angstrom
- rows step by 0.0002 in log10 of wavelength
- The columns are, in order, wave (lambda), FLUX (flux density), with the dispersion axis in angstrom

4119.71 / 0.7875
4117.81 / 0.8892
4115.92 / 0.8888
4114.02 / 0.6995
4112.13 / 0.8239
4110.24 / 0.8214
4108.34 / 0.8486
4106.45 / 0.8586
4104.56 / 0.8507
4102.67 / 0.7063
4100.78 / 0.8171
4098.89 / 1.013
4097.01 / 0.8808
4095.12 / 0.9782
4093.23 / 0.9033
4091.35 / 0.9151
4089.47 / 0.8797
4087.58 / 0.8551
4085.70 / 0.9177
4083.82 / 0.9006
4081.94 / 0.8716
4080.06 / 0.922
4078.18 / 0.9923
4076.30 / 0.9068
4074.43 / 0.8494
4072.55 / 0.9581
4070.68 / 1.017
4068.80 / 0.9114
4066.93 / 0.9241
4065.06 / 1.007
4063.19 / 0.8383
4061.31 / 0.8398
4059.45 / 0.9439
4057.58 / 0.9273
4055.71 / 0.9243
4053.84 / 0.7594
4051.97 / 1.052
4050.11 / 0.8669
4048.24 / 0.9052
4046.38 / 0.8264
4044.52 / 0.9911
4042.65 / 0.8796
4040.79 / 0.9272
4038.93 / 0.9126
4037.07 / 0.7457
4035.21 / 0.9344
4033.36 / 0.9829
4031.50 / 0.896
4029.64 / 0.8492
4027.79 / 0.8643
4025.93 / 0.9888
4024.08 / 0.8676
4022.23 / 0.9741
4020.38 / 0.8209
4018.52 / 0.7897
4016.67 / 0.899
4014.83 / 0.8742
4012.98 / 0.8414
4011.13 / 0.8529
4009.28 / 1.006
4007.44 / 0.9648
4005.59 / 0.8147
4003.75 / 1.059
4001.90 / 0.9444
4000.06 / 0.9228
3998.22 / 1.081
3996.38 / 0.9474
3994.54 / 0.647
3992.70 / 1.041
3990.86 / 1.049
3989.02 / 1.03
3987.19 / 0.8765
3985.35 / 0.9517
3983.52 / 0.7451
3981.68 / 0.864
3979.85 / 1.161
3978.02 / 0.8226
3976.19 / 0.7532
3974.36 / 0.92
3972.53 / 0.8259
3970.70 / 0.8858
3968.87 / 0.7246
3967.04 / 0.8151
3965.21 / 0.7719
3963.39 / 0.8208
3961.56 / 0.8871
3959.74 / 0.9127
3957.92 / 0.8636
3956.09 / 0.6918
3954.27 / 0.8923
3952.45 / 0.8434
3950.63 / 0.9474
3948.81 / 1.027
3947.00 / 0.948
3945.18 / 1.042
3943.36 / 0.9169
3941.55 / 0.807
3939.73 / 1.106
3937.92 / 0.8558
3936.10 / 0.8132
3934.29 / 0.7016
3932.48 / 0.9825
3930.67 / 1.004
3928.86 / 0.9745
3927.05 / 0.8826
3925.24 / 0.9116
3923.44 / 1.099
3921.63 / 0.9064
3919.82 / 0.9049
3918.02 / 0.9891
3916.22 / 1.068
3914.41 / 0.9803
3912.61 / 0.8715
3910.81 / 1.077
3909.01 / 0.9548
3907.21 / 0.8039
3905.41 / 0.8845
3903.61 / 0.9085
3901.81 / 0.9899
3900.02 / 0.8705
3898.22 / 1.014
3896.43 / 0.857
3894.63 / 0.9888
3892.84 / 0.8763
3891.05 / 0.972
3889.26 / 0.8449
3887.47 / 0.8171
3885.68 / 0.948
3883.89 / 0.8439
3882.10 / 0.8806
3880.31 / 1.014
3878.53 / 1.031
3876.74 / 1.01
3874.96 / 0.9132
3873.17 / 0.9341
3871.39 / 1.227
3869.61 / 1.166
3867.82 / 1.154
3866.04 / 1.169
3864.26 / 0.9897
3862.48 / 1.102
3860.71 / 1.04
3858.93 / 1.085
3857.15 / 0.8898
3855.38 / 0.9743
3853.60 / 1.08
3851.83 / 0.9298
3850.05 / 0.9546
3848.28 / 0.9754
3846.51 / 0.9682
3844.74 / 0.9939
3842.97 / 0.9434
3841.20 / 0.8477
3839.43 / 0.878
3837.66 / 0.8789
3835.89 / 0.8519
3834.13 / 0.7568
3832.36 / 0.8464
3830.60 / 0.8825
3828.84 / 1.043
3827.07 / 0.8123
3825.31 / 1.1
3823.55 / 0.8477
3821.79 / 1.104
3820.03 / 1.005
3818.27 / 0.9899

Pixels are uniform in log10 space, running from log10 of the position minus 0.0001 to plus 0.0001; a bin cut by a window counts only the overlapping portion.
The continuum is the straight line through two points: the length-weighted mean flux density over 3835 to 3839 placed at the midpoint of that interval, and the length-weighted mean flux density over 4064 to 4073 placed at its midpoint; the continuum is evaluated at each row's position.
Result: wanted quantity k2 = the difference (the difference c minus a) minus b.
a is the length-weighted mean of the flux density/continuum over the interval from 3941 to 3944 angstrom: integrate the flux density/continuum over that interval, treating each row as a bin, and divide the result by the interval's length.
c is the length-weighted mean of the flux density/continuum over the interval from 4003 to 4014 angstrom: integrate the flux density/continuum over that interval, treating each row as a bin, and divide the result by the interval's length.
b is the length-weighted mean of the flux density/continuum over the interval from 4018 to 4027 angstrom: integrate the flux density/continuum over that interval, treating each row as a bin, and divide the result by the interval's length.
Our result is -0.914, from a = 0.95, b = 0.94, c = 0.98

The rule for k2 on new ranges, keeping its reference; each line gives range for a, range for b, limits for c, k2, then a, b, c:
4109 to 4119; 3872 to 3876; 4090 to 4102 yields -0.979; 0.84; 1.08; 0.94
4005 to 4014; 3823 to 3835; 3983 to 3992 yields -0.986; 0.96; 1.04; 1.01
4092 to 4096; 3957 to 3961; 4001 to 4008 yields -0.924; 0.96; 0.97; 1.01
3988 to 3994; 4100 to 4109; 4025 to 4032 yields -0.971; 1.09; 0.83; 0.95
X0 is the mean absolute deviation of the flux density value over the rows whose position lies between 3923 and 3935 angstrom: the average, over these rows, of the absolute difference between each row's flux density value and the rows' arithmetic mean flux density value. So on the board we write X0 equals 0.090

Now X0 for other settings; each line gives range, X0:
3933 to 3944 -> 0.096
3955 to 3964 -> 0.063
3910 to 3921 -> 0.063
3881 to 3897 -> 0.052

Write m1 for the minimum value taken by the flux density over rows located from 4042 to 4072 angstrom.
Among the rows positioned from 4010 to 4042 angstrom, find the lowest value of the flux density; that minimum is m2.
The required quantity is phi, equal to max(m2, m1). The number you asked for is 0.759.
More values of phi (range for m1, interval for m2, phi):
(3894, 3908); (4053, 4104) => 0.804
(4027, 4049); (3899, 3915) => 0.804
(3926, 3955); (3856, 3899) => 0.817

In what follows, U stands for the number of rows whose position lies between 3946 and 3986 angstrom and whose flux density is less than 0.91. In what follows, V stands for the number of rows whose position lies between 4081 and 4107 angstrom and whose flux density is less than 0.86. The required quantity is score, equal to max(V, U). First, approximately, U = 15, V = 5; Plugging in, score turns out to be 15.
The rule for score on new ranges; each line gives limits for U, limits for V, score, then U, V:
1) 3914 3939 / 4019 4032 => 6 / 6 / 2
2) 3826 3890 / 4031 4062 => 13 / 13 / 4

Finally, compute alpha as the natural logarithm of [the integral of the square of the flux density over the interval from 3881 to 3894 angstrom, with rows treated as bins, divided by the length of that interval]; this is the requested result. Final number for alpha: -0.23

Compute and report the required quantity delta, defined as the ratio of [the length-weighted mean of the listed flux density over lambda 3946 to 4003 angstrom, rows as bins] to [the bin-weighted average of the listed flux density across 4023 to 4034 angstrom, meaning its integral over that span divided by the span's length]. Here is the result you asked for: 0.98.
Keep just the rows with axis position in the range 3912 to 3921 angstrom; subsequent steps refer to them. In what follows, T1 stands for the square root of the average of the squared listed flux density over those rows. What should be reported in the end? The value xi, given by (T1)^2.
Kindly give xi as 0.93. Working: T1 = 0.97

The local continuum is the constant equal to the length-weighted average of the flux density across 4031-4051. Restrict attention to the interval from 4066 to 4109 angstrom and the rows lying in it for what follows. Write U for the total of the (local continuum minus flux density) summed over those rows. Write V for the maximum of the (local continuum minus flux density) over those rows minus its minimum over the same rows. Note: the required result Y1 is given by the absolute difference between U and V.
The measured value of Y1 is 0.4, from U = 0.0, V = 0.311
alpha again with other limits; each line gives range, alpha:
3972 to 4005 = -0.14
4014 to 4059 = -0.22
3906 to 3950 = -0.11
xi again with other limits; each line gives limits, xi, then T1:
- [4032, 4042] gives 0.82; 0.90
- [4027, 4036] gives 0.82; 0.91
